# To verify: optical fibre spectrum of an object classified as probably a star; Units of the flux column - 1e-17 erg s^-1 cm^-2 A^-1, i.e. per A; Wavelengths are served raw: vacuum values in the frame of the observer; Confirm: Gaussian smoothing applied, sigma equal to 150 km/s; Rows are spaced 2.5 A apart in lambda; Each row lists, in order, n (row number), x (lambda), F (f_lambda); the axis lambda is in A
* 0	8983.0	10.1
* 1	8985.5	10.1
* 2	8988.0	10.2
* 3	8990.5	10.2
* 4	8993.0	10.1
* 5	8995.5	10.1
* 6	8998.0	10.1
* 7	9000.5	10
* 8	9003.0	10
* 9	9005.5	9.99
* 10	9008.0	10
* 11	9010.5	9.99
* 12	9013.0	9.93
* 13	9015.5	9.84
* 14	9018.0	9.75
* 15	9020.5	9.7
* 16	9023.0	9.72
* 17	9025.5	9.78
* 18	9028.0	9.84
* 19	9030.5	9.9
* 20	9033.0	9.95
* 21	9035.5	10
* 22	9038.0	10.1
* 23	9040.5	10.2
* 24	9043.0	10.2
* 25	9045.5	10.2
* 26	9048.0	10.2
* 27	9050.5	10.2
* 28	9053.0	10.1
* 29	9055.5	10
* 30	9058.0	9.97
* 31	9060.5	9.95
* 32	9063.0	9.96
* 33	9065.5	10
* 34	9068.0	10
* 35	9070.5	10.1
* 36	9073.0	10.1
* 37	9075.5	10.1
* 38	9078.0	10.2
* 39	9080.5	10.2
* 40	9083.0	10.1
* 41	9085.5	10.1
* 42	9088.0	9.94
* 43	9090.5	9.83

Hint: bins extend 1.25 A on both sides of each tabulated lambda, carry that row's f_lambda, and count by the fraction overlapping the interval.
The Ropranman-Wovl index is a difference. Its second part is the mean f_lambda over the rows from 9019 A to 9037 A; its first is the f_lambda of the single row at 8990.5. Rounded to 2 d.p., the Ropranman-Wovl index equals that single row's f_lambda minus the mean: 0.36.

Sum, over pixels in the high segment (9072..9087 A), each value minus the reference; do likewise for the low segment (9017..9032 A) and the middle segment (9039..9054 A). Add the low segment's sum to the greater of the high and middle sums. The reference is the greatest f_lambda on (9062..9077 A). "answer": -1.4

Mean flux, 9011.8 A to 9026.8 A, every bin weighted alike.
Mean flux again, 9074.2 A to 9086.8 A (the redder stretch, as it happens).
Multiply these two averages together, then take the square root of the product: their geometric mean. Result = 10.0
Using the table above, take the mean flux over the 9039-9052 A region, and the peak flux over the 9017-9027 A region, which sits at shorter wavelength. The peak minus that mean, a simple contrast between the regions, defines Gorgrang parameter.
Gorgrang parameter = -0.42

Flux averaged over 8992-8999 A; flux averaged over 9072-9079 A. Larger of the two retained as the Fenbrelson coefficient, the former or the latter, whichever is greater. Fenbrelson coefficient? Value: 10.1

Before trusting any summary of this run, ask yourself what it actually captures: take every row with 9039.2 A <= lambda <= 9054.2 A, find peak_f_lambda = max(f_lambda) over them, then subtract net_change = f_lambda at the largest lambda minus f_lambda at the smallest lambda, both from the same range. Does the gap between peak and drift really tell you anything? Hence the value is 10.30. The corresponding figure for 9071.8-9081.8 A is 10.10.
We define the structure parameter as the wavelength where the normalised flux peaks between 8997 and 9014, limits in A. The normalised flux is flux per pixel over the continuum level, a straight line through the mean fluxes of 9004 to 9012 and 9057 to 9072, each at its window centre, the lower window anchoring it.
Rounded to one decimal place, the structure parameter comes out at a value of 8998.0 A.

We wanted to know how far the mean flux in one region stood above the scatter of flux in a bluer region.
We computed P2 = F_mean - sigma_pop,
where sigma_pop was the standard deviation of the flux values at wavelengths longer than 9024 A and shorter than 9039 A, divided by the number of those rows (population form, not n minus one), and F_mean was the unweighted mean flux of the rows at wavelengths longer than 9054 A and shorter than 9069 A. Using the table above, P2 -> 9.9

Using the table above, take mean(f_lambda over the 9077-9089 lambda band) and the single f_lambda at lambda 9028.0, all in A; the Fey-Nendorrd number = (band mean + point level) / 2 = 10.0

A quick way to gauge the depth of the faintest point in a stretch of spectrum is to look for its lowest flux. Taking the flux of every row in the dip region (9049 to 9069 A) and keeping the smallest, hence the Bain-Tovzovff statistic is 9.95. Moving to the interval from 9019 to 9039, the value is 9.7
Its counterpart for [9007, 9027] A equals 9.7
